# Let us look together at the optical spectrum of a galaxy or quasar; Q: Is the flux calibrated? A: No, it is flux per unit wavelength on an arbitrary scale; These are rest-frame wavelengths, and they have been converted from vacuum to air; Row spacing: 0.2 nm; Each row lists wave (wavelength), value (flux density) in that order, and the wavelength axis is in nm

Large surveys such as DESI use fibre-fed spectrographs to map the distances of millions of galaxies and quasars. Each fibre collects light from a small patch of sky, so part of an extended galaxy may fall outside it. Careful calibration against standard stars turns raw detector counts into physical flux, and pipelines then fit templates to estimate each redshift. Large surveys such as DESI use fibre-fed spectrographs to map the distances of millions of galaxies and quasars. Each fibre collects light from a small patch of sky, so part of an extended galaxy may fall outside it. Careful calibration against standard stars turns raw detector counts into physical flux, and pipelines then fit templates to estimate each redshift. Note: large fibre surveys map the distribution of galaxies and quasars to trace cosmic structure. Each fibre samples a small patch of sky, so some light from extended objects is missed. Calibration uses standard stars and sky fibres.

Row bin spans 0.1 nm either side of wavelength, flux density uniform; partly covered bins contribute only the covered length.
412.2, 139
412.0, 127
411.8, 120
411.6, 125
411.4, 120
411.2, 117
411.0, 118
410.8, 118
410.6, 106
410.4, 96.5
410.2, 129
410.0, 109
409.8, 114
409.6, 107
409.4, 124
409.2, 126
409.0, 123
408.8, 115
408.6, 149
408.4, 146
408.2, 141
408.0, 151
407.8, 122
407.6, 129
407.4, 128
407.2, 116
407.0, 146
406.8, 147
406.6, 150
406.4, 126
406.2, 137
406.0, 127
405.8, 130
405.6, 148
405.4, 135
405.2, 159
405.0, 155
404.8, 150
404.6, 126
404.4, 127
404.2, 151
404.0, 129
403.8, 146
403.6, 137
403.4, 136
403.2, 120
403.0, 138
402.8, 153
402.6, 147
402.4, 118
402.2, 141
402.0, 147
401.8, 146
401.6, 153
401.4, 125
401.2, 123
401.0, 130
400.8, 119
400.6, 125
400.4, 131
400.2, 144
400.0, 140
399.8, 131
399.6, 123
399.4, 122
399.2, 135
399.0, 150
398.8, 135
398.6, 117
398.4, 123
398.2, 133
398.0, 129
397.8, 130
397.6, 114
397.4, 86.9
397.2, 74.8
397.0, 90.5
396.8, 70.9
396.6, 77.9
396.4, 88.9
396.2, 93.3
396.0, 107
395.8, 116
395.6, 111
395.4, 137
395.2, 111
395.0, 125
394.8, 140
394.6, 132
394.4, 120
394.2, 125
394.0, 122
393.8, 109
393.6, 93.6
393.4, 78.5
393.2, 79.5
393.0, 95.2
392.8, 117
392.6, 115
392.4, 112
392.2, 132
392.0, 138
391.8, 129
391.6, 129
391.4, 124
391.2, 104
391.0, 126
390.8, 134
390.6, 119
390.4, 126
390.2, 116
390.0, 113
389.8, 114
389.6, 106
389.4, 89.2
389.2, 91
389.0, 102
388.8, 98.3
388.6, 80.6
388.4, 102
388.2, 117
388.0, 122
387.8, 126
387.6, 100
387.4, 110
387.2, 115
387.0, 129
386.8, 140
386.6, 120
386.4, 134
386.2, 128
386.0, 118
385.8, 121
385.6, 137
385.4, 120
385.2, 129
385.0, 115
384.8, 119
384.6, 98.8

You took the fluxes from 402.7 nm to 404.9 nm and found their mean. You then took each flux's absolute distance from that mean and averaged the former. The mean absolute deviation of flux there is 9.1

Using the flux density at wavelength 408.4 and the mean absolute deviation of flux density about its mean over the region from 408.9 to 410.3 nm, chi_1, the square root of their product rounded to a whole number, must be 33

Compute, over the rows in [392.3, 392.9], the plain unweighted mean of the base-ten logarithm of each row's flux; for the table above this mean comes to 2.06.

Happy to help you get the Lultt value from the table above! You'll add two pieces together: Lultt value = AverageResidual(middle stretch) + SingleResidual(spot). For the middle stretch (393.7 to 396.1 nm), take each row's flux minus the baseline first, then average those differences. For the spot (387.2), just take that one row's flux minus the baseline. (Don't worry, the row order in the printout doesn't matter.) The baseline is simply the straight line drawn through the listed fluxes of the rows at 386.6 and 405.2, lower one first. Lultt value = -22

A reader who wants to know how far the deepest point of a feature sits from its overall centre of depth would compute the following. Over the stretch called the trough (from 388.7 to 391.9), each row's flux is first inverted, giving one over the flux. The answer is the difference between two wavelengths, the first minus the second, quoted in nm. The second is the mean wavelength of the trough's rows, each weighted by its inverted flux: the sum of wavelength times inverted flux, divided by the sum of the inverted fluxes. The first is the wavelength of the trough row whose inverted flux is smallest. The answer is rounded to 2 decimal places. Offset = 0.59 nm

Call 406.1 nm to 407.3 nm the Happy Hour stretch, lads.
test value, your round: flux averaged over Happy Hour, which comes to 137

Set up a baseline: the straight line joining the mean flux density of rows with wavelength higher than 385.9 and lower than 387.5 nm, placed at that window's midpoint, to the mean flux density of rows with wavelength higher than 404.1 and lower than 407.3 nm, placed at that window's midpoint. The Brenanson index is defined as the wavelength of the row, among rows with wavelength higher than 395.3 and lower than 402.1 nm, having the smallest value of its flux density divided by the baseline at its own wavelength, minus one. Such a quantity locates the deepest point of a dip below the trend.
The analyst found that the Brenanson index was 396.8 nm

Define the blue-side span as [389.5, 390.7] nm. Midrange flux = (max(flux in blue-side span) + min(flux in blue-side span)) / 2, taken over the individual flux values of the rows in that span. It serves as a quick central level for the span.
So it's 116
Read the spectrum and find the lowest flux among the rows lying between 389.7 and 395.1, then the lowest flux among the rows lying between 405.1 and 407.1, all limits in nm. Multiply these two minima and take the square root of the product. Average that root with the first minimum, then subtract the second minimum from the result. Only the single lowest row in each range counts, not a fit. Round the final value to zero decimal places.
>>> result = -37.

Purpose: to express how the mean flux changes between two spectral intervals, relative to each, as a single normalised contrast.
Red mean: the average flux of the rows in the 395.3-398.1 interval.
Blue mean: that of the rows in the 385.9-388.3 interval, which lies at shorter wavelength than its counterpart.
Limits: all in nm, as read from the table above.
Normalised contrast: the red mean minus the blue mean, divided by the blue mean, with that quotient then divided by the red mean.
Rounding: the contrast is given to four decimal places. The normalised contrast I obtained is -0.0016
